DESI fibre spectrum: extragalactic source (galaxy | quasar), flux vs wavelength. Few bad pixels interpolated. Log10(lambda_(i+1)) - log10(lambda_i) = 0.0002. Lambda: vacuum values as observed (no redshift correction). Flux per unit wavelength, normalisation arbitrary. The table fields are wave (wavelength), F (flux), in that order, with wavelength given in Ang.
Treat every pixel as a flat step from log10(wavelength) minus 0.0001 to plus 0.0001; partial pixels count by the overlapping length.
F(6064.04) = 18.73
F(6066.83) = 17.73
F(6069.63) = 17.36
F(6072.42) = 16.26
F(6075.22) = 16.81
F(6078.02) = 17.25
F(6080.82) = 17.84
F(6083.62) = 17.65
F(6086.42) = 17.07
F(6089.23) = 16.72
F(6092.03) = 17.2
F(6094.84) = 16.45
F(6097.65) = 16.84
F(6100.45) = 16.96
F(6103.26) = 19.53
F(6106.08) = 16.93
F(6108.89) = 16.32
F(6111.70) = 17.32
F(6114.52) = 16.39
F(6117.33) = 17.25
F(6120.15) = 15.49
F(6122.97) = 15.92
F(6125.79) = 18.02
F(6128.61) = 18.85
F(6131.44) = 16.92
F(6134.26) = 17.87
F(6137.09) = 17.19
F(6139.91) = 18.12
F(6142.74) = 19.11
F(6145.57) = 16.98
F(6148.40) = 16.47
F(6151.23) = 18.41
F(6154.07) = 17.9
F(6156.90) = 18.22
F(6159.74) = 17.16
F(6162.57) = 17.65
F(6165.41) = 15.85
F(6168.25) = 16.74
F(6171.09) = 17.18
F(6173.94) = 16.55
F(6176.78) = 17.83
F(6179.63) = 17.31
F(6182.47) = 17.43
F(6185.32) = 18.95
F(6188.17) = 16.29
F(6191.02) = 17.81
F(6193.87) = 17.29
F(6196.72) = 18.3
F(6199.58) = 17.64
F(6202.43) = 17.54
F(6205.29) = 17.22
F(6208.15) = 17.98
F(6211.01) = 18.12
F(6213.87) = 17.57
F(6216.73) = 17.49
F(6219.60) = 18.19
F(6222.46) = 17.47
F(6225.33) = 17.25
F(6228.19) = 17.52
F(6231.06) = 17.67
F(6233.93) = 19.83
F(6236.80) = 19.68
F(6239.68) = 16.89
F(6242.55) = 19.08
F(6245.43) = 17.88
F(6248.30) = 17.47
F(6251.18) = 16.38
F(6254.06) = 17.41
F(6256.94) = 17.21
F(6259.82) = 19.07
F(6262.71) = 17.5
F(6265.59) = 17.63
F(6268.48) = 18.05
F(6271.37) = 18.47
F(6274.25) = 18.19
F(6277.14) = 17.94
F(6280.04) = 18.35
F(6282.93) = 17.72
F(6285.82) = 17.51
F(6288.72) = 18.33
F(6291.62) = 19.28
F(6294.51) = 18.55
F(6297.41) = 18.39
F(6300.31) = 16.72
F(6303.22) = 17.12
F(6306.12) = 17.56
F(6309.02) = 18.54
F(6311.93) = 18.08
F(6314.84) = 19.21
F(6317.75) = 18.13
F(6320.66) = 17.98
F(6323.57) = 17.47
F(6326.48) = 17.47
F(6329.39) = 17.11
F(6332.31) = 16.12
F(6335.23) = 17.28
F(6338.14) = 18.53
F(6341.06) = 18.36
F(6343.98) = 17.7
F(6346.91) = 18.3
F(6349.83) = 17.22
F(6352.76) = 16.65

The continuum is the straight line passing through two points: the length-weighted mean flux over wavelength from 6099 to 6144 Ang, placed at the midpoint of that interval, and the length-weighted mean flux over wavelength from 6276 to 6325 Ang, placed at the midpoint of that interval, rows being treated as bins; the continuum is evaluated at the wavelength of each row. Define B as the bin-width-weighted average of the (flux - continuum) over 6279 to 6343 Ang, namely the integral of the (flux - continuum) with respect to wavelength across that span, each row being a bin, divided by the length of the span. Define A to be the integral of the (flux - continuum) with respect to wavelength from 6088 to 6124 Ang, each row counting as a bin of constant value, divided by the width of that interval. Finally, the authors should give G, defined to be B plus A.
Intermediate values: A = -0.44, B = -0.19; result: -0.64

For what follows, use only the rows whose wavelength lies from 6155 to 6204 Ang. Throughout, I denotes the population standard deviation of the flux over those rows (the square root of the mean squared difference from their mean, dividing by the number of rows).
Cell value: 0.7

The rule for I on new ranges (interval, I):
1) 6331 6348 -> 0.8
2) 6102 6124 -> 1.2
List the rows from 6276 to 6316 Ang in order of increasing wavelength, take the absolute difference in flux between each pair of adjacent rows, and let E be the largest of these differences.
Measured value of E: 1.67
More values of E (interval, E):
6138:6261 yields 2.79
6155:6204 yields 2.66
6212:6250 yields 2.79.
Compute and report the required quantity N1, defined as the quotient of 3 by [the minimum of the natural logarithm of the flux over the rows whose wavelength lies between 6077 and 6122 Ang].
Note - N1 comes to 1.09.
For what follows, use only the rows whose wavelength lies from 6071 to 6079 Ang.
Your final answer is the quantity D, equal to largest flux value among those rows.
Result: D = 17.25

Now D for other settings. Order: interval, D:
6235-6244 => 19.68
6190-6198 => 18.3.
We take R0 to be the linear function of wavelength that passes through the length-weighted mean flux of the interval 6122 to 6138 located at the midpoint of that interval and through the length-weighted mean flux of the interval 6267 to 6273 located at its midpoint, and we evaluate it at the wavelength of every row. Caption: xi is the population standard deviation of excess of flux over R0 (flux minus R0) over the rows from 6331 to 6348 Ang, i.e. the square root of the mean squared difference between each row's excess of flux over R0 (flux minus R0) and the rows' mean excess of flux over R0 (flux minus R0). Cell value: 0.8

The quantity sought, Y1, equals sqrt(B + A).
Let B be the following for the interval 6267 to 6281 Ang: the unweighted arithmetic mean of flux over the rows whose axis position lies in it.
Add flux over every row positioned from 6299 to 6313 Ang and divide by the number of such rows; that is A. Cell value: 5.98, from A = 17.6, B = 18.20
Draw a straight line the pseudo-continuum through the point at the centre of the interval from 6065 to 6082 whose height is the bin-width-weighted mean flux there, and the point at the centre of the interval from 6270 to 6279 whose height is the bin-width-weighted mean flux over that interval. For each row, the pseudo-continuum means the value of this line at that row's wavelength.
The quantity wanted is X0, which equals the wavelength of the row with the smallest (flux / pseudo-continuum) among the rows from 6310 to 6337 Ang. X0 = 6332.31 Ang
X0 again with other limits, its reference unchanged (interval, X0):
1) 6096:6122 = 6120.15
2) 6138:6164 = 6148.40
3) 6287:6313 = 6300.31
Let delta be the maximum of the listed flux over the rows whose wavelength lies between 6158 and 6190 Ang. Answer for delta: 18.95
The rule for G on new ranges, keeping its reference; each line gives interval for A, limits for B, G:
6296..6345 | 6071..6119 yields -0.56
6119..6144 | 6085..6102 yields -0.29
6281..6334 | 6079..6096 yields -0.31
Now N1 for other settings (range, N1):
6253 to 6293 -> 1.05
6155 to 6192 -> 1.09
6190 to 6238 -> 1.05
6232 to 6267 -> 1.07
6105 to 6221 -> 1.09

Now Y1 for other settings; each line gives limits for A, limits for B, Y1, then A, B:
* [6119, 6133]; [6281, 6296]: 5.94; 17.0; 18.28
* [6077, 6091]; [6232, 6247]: 6.00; 17.3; 18.67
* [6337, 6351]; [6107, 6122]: 5.88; 18.0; 16.55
